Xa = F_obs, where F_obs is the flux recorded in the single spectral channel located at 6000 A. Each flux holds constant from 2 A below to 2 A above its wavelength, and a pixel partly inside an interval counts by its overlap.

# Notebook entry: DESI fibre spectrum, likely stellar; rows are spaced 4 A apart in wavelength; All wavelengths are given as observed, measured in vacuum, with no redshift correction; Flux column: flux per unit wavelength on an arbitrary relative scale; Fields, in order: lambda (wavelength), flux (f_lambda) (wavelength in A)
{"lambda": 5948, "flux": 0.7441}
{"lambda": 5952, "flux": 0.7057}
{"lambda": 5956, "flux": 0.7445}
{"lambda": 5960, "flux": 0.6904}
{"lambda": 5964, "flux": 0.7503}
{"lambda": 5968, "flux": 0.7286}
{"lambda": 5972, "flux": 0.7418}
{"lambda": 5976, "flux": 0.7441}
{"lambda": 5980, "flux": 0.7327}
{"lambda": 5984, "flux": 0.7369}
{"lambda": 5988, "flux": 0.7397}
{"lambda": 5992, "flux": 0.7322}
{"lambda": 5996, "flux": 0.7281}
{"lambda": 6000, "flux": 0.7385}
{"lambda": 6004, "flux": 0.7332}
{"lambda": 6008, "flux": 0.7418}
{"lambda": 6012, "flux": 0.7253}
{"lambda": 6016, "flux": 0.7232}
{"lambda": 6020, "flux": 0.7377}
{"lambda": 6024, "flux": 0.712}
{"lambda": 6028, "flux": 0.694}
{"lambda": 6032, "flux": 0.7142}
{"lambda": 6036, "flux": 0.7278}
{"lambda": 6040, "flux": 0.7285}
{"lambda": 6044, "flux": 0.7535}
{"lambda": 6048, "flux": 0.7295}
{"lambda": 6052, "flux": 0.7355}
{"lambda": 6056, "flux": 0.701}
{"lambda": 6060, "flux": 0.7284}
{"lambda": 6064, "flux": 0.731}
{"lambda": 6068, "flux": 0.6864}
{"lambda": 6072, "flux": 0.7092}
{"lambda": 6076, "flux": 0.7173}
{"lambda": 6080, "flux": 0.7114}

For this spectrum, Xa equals 0.7385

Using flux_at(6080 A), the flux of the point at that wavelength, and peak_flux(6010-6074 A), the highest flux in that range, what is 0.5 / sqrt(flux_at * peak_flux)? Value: 0.6829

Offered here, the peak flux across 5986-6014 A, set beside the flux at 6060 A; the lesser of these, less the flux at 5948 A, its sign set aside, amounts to 0.016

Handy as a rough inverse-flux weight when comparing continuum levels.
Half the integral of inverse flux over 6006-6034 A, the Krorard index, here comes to 19.4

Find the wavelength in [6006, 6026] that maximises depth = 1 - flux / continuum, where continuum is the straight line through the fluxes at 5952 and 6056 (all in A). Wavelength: 6024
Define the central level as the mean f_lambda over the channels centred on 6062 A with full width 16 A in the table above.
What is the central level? 0.712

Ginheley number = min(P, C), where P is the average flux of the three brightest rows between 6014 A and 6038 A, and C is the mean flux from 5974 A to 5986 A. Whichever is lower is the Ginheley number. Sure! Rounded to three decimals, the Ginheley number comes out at 0.730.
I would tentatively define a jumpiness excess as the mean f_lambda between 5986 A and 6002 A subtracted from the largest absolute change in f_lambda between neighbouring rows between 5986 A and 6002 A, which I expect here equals -0.72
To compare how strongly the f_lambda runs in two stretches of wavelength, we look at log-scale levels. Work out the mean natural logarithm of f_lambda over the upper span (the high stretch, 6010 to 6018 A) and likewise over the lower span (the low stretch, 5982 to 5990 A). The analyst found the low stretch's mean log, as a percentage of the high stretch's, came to 94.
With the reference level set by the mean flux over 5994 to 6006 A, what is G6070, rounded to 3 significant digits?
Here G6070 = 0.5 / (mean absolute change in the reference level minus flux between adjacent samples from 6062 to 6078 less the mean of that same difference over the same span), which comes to 174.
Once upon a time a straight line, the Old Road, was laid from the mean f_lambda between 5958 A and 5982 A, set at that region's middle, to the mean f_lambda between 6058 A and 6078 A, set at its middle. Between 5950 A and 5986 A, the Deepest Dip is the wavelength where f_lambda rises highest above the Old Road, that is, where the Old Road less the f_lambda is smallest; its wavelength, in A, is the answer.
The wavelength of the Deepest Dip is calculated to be 5964 A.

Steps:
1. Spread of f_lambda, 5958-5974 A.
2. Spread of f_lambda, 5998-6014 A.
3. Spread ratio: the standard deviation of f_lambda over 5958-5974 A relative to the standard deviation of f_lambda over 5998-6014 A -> 3.7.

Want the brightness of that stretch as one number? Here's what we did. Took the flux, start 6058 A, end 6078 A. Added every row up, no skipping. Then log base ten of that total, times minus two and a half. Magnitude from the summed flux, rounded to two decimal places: -1.38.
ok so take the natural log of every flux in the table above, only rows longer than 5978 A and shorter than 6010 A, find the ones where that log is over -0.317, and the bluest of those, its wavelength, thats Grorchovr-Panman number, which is 5980 A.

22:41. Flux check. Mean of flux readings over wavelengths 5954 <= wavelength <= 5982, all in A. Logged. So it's 0.733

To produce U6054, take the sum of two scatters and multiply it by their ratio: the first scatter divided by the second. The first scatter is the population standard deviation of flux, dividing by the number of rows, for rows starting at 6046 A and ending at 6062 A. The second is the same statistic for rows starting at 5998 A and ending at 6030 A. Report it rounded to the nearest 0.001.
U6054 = 0.025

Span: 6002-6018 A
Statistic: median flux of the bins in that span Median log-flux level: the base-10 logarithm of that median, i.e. -0.137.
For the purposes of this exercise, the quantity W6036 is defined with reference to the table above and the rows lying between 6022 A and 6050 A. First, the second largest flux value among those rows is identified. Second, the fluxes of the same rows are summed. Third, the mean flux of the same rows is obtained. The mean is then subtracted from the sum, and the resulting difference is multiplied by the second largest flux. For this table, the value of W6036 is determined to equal 3.16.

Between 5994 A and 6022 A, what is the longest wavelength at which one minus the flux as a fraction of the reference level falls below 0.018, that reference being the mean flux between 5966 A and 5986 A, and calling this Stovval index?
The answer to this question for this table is 6020 A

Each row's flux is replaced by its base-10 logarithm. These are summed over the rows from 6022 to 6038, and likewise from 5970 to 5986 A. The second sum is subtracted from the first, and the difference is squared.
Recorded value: 0.0042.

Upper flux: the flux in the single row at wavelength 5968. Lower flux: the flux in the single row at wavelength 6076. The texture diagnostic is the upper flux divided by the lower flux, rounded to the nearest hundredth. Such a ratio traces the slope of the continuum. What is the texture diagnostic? 1.02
